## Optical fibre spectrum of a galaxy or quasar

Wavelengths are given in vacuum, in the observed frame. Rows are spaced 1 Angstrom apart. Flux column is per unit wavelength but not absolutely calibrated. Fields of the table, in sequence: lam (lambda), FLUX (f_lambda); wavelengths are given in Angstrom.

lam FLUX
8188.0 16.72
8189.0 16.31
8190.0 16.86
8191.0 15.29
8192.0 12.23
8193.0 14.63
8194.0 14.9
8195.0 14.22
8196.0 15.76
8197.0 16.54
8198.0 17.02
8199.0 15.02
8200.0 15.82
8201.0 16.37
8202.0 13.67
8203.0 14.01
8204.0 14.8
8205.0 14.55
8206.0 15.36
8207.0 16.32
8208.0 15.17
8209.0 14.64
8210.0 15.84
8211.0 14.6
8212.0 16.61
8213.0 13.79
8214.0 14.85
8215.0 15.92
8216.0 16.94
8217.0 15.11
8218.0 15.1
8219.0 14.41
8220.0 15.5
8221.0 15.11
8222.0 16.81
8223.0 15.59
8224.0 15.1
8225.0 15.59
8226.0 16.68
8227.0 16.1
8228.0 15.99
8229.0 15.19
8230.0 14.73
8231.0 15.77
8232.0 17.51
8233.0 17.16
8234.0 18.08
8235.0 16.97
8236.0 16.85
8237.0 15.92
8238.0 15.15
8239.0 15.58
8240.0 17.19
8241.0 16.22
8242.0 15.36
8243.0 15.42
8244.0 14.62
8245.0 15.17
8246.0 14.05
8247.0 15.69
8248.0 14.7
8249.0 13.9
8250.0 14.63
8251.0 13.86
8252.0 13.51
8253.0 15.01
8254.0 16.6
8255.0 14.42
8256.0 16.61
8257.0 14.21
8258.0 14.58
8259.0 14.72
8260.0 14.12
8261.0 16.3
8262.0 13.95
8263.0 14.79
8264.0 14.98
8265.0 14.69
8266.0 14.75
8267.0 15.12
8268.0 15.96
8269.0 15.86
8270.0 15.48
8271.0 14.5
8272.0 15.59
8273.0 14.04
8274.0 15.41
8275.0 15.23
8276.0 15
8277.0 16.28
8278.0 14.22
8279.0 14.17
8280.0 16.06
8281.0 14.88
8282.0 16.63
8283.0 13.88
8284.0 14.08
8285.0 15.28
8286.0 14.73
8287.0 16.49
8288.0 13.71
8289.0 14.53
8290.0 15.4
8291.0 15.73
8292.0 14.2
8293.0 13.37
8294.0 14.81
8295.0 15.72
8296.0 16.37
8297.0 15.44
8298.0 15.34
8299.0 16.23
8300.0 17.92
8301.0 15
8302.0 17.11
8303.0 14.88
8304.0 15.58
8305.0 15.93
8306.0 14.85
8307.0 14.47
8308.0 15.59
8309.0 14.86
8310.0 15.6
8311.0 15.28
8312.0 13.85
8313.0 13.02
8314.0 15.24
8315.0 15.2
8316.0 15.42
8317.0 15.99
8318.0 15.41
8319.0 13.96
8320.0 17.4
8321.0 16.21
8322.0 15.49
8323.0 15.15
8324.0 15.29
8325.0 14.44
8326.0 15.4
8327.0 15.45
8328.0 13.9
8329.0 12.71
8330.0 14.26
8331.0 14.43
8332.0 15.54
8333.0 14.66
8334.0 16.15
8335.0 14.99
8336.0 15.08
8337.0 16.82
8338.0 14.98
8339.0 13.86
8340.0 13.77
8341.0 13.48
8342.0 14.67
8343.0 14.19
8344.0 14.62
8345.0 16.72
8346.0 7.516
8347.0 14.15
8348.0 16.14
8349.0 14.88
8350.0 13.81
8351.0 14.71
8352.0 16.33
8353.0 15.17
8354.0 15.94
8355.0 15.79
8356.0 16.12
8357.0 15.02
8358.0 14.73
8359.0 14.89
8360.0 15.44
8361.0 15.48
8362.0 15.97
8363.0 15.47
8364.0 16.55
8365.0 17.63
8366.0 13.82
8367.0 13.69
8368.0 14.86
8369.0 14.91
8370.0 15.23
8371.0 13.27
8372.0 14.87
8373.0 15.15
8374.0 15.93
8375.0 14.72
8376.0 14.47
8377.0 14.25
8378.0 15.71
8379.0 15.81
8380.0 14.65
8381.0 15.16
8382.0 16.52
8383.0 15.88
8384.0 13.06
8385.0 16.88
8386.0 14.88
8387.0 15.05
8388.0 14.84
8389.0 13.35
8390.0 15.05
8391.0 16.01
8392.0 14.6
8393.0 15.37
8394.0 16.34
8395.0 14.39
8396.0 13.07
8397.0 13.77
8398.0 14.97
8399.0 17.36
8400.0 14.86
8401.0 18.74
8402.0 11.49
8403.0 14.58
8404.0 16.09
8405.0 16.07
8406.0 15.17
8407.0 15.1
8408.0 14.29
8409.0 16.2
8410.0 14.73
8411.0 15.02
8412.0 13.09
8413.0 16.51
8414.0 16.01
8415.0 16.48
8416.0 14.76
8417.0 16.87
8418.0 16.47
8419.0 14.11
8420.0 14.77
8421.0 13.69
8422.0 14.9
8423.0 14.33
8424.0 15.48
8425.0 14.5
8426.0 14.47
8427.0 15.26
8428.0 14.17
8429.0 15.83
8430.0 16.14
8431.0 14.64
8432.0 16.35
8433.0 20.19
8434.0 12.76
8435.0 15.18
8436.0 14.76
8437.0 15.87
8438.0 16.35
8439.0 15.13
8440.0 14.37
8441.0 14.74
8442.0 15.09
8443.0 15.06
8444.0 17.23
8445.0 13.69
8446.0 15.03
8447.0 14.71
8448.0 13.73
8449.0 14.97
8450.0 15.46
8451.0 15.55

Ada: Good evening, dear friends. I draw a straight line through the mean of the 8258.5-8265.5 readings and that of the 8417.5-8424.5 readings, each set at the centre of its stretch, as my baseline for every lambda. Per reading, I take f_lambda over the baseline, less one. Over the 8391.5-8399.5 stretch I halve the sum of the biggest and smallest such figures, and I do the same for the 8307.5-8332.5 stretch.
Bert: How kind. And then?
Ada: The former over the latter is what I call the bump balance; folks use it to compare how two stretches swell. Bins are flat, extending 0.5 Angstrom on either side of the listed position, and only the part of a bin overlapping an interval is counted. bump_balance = 1.6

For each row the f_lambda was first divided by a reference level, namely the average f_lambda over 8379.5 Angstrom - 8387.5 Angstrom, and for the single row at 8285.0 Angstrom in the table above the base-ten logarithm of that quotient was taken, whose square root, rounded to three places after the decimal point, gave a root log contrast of 0.024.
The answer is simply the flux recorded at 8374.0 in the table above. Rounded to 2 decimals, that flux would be 15.93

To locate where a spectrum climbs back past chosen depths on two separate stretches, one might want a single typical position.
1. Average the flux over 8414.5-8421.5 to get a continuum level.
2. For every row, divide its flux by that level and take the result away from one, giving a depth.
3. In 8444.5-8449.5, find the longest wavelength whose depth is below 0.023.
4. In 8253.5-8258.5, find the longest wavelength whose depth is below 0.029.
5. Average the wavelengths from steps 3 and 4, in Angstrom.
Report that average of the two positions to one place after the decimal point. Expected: 8352.5 Angstrom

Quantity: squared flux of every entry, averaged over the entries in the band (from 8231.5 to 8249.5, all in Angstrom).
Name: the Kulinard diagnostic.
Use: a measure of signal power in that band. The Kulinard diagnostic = 253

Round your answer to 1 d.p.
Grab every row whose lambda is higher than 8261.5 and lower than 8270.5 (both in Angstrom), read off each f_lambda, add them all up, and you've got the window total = 135.6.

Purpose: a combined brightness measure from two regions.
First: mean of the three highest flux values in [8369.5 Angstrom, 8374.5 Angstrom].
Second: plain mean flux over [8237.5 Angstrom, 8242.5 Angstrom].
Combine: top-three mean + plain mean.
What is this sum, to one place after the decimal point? 31.3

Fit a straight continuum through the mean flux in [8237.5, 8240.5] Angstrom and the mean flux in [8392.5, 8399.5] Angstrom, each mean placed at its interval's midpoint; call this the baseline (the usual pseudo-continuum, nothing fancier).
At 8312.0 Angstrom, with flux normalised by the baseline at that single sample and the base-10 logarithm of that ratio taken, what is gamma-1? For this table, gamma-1 -0.05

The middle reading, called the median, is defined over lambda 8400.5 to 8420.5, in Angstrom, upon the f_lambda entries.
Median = 15.1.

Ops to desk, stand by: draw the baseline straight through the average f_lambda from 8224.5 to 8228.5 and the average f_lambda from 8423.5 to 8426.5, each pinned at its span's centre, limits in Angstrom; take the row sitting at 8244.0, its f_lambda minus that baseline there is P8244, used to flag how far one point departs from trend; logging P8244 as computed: -1.4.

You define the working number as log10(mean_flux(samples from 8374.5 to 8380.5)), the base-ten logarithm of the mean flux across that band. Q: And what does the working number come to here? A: 1.174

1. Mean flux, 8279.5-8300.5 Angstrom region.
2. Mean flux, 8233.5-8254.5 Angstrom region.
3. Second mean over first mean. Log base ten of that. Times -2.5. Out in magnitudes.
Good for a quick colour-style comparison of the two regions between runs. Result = -0.01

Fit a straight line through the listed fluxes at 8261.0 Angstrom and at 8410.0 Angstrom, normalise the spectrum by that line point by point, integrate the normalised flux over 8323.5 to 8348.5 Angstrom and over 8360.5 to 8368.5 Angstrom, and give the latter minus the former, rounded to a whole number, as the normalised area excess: -15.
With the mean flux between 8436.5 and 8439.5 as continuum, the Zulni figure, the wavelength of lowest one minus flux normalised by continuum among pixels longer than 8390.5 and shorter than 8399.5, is 8399.0 Angstrom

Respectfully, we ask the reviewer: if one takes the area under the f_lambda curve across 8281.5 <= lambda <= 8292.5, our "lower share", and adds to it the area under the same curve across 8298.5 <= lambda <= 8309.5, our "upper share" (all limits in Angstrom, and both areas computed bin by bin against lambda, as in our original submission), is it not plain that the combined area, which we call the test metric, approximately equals 337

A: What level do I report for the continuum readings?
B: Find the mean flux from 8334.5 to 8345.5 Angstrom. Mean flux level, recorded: 14.83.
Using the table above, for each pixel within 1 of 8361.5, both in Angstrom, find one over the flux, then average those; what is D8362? 0.064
